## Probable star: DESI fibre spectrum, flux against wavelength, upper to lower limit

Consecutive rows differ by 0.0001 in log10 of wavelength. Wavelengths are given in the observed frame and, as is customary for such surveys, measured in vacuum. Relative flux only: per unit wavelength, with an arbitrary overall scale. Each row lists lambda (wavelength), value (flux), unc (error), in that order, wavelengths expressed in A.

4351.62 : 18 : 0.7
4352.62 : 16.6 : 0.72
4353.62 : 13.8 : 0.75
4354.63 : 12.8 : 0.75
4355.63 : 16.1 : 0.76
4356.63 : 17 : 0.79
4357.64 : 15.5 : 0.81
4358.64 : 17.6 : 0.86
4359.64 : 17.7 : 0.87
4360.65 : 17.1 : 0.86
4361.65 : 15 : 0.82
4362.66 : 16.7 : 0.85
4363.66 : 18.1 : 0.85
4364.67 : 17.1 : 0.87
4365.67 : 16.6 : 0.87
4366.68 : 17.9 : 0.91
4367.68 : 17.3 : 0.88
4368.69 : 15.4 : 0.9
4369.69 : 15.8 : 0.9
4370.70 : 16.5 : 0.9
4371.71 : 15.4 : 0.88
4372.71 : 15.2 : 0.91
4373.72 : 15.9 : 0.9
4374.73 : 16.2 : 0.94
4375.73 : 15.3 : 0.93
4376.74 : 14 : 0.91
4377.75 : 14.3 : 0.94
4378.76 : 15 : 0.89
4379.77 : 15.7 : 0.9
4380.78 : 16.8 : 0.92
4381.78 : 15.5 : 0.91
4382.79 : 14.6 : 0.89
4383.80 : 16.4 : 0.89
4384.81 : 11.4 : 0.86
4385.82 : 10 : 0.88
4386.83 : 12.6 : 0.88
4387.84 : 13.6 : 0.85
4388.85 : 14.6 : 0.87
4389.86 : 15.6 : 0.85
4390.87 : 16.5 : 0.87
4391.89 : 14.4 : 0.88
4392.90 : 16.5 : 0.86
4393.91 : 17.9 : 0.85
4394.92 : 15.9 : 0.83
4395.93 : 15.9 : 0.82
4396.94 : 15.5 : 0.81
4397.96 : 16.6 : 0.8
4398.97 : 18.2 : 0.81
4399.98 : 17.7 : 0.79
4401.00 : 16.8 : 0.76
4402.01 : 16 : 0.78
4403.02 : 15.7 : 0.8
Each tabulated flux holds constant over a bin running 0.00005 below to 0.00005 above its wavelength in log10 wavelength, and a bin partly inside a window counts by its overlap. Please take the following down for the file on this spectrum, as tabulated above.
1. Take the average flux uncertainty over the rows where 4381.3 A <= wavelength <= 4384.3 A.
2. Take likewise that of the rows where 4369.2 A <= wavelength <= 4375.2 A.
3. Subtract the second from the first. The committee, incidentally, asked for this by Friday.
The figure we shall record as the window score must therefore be -0.01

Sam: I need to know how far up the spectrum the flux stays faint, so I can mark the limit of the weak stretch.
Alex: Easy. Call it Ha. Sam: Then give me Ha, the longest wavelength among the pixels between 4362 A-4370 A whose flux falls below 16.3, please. 4369.69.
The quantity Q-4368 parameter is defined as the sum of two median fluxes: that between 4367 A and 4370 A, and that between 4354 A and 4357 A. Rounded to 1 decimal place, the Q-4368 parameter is 31.9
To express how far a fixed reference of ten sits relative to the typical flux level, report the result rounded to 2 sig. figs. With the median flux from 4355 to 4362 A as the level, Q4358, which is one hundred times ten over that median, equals 59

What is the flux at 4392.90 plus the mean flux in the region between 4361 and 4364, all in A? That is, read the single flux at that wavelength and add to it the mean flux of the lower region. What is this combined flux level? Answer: 33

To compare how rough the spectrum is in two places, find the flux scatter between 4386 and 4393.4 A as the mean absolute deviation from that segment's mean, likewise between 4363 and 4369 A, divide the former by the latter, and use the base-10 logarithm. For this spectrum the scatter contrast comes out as 0.22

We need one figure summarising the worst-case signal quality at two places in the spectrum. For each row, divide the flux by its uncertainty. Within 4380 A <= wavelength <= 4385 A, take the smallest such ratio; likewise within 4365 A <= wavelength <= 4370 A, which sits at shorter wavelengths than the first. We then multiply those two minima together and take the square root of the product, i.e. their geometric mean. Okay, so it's 15.1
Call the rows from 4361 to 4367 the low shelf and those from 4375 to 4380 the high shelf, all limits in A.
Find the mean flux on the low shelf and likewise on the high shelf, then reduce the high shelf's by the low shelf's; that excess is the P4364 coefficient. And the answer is -2.0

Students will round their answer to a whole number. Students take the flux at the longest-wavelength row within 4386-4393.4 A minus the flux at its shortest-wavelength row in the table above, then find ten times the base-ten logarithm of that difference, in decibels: 6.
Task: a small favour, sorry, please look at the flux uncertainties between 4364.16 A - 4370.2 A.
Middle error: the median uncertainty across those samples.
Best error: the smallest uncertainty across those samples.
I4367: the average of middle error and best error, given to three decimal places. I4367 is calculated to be 0.880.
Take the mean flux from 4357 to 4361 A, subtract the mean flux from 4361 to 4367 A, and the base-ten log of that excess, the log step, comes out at -1.12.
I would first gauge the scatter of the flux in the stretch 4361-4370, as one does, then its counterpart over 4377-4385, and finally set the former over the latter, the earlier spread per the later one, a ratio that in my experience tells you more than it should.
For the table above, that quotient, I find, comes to 0.65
